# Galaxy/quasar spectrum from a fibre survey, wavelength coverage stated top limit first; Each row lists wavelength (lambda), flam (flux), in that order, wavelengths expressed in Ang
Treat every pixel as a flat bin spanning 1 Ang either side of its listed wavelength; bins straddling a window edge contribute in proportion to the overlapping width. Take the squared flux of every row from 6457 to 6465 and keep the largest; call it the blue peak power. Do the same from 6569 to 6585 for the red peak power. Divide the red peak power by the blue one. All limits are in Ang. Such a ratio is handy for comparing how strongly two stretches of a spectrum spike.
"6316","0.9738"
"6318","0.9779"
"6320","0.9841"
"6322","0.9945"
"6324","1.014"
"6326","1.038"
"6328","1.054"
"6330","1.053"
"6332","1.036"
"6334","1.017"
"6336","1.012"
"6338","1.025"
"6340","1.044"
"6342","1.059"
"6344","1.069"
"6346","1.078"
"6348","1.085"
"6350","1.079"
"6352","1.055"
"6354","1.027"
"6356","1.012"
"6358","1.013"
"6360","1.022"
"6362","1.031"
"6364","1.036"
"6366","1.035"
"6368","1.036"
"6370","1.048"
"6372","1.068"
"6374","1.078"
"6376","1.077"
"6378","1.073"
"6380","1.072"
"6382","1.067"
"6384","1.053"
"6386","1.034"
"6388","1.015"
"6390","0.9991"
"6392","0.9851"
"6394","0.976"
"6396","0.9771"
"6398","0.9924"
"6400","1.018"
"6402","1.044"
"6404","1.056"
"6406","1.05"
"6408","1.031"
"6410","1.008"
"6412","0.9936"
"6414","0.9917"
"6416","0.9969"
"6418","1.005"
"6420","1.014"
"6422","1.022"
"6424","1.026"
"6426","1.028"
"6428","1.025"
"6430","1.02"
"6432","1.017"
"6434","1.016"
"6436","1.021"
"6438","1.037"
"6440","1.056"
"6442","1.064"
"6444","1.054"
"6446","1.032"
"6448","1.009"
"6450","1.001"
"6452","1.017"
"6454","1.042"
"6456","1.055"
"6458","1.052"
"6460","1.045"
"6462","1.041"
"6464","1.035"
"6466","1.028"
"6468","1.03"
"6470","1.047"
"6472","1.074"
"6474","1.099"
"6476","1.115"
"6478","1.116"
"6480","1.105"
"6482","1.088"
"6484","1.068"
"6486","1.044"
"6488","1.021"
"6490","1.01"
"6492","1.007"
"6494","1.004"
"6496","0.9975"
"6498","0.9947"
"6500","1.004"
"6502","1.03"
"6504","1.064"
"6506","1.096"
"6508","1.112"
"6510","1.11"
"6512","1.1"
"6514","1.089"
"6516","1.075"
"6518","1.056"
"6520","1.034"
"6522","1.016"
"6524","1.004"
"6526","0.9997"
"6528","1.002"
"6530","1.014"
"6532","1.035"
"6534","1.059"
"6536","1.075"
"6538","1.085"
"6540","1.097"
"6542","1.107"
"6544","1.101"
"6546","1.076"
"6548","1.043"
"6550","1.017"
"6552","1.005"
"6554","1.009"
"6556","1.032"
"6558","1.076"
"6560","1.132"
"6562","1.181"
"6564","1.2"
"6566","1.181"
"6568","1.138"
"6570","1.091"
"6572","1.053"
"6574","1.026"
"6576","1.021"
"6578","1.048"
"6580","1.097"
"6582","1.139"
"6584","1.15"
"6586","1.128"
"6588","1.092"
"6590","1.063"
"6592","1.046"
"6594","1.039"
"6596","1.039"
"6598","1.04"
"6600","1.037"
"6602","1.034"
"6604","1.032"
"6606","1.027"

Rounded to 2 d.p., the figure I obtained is 1.19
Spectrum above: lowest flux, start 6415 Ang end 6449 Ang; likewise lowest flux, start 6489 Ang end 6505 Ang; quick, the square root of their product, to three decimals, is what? 0.996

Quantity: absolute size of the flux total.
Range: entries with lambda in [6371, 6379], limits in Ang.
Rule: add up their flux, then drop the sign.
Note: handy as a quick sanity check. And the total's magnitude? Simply 4.3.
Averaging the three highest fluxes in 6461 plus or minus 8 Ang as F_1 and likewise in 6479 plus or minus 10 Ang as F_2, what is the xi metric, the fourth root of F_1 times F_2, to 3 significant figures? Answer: 1.04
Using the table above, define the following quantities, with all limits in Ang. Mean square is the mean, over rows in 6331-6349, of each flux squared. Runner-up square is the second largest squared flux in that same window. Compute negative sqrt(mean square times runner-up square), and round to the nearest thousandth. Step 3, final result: -1.129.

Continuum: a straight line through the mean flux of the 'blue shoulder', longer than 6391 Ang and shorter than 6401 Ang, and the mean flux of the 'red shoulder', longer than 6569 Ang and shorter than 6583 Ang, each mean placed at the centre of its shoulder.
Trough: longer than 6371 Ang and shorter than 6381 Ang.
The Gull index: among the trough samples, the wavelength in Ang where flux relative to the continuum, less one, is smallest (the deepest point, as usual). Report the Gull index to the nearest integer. 6372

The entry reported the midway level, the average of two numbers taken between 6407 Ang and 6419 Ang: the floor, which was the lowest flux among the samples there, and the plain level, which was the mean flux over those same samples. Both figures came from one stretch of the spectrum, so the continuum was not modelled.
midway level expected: 1.00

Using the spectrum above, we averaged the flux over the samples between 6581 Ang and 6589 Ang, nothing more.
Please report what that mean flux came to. 1.13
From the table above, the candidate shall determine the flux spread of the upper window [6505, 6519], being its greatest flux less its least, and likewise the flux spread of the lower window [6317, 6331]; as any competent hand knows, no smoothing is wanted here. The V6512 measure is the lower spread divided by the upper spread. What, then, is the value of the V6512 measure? 1.4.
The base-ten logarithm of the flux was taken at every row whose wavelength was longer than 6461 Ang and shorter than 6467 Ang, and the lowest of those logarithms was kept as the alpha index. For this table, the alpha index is 0.012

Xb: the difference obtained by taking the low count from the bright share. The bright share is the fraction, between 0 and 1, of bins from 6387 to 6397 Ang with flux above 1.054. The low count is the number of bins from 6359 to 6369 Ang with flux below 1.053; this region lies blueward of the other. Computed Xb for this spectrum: -5.0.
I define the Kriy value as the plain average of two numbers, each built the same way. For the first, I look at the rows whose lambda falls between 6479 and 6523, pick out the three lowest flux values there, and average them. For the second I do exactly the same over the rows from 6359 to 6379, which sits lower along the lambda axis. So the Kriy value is 1.01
